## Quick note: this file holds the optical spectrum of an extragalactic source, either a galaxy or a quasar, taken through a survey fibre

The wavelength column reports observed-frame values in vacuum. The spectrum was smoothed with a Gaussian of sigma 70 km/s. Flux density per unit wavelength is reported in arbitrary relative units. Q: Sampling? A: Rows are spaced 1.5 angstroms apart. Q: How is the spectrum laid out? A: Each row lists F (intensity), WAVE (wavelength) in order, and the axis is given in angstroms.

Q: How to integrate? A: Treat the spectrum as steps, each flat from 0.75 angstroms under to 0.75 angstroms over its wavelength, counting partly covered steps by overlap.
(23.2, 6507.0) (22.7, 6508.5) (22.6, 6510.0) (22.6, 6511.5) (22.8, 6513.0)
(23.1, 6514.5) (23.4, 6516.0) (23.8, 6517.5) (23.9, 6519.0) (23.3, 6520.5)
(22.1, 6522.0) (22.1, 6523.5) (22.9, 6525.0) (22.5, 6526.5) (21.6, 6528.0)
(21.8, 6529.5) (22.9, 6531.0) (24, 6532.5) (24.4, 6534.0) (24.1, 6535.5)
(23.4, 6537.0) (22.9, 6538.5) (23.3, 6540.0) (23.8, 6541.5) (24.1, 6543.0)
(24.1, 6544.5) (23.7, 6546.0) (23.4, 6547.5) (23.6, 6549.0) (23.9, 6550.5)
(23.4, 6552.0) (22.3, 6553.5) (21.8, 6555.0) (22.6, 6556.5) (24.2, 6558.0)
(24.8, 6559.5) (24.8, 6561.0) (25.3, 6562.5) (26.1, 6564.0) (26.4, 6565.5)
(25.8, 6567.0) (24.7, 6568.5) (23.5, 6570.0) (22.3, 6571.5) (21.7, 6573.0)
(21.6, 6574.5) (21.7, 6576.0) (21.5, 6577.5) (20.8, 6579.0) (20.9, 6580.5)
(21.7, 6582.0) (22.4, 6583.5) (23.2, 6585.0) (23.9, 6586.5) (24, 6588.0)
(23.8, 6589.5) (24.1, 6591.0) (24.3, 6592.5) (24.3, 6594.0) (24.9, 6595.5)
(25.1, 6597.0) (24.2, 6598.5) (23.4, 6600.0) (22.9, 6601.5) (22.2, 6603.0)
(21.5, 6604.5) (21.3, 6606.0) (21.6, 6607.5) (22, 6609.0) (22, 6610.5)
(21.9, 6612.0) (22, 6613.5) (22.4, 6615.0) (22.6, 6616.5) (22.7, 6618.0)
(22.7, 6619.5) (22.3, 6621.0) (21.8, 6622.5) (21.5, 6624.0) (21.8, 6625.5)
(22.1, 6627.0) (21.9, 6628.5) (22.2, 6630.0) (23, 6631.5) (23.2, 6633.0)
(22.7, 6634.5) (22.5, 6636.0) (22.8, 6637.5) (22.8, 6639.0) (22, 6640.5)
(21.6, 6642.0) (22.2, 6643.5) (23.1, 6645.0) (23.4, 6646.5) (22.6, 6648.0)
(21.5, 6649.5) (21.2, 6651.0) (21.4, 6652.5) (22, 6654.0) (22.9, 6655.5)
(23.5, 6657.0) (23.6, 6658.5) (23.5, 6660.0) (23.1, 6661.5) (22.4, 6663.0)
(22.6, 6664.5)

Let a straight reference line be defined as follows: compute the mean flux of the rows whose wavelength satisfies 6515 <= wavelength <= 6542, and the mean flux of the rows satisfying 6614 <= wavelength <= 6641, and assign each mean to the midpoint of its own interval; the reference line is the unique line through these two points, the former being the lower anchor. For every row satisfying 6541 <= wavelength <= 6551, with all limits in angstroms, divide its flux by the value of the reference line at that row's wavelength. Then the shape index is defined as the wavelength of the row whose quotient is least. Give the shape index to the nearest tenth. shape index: 6547.5 angstroms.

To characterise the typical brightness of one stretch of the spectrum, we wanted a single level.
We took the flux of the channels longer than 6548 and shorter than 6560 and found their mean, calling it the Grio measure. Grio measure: 23.3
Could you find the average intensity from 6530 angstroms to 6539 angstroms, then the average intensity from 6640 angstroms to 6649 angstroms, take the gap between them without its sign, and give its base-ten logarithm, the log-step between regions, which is 0.05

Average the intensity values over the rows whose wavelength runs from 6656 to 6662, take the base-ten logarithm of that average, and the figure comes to 1.37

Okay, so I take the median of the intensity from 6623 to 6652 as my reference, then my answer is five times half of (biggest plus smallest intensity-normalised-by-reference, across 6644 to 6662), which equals 5.05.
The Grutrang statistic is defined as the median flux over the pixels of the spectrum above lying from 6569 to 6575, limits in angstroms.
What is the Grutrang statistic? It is 22.0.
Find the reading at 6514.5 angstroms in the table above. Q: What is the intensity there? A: 23.1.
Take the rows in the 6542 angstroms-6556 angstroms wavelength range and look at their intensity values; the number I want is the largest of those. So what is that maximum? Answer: 24.1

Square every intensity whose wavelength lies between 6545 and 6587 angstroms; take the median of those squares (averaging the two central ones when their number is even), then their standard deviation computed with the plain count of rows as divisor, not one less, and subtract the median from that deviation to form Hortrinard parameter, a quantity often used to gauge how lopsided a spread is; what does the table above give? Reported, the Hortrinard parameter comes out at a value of -475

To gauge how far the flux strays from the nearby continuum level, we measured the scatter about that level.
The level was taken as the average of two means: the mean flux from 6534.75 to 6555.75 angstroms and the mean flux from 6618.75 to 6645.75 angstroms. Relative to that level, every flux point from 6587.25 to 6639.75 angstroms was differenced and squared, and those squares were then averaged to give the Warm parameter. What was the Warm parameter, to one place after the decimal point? 1.0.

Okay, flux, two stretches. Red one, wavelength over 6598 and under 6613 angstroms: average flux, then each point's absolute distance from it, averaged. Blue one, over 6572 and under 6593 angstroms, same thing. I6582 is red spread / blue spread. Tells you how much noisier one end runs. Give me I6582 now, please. 0.63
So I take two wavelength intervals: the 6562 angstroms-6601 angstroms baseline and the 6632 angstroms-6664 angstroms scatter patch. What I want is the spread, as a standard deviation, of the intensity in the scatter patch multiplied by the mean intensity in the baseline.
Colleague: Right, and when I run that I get 17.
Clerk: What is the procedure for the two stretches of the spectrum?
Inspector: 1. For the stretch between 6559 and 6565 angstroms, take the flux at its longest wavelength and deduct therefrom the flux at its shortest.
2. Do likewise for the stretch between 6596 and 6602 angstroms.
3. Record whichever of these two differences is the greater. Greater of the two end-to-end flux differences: 1.3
